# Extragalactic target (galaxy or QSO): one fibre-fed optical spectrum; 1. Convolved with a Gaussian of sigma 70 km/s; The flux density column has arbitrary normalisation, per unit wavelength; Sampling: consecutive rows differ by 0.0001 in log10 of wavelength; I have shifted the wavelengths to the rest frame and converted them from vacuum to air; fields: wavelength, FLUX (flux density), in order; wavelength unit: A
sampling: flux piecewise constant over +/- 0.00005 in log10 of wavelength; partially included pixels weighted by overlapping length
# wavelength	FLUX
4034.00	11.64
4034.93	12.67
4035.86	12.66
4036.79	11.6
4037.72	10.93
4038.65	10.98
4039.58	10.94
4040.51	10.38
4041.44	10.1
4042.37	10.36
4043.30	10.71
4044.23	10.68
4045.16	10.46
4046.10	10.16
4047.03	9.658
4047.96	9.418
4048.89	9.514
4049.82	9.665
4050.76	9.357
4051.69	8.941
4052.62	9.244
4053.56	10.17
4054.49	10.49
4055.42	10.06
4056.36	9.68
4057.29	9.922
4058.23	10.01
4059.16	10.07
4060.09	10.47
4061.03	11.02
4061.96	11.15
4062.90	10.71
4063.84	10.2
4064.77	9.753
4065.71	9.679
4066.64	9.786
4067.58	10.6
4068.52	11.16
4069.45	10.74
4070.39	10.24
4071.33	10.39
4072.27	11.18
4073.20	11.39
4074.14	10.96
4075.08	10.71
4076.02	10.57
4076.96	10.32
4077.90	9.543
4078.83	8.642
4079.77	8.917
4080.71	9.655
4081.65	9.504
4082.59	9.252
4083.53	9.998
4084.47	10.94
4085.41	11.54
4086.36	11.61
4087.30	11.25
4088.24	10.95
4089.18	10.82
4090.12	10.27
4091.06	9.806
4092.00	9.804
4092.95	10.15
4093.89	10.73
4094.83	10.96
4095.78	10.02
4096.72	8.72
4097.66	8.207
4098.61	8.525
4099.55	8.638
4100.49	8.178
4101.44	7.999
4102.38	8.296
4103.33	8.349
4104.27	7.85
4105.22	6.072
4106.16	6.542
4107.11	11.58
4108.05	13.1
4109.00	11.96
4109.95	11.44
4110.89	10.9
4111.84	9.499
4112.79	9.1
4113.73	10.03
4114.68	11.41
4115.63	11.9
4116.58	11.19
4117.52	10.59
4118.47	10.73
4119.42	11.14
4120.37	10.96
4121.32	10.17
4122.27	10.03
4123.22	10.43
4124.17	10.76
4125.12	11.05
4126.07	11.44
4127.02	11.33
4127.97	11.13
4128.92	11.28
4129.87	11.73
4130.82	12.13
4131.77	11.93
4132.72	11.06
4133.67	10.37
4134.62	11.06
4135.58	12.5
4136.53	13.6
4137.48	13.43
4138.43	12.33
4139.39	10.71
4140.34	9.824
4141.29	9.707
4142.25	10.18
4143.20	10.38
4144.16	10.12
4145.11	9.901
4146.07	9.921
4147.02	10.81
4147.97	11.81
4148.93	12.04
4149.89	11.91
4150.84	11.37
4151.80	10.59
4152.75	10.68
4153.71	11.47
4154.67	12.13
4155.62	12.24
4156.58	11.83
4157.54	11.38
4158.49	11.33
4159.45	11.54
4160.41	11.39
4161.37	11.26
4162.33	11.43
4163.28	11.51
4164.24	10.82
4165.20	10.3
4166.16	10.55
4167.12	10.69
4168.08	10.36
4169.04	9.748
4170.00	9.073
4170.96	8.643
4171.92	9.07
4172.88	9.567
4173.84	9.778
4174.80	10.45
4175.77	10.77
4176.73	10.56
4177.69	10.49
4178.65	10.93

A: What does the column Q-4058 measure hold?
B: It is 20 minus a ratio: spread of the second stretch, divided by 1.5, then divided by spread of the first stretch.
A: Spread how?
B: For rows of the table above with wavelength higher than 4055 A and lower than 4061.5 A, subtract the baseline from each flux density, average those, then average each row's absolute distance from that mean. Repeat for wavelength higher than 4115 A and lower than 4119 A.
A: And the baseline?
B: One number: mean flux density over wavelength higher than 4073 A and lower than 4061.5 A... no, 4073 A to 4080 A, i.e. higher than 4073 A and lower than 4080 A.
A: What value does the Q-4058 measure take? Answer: 19.1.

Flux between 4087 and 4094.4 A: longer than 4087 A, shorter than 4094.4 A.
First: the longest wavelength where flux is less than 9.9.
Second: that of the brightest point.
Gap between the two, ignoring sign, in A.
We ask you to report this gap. 4.7 A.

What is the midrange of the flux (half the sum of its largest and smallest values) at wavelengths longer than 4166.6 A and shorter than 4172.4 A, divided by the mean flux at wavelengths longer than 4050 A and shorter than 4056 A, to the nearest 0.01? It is 1.00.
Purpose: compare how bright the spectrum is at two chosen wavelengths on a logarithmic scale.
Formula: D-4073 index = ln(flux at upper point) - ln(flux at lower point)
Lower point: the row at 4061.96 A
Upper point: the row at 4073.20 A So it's 0.02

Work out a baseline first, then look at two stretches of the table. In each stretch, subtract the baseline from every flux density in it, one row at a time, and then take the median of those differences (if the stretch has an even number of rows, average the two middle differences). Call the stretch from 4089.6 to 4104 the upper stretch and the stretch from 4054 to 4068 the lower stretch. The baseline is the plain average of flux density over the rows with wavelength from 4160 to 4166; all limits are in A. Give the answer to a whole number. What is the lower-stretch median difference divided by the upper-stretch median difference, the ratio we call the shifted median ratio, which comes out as 0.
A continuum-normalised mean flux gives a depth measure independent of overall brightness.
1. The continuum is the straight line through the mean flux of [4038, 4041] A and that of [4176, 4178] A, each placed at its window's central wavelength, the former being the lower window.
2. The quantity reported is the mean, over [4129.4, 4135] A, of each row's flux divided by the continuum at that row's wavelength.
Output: 1.07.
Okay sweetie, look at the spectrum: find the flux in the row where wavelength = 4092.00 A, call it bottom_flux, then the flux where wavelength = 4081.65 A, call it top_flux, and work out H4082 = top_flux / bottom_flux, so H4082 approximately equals 0.97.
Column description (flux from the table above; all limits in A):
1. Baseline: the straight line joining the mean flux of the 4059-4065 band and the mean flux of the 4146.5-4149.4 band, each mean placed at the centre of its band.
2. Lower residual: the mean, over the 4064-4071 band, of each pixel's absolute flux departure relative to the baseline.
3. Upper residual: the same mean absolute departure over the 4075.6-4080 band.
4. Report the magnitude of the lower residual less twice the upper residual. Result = 1.7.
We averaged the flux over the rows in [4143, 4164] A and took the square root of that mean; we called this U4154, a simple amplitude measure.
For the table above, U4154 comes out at 3.35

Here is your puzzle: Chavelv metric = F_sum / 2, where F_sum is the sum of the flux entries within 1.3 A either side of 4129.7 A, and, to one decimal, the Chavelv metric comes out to 17.6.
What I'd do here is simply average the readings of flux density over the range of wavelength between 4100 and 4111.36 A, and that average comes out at 9.4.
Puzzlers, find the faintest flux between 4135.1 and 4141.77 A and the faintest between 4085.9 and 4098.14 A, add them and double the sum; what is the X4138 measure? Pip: 36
